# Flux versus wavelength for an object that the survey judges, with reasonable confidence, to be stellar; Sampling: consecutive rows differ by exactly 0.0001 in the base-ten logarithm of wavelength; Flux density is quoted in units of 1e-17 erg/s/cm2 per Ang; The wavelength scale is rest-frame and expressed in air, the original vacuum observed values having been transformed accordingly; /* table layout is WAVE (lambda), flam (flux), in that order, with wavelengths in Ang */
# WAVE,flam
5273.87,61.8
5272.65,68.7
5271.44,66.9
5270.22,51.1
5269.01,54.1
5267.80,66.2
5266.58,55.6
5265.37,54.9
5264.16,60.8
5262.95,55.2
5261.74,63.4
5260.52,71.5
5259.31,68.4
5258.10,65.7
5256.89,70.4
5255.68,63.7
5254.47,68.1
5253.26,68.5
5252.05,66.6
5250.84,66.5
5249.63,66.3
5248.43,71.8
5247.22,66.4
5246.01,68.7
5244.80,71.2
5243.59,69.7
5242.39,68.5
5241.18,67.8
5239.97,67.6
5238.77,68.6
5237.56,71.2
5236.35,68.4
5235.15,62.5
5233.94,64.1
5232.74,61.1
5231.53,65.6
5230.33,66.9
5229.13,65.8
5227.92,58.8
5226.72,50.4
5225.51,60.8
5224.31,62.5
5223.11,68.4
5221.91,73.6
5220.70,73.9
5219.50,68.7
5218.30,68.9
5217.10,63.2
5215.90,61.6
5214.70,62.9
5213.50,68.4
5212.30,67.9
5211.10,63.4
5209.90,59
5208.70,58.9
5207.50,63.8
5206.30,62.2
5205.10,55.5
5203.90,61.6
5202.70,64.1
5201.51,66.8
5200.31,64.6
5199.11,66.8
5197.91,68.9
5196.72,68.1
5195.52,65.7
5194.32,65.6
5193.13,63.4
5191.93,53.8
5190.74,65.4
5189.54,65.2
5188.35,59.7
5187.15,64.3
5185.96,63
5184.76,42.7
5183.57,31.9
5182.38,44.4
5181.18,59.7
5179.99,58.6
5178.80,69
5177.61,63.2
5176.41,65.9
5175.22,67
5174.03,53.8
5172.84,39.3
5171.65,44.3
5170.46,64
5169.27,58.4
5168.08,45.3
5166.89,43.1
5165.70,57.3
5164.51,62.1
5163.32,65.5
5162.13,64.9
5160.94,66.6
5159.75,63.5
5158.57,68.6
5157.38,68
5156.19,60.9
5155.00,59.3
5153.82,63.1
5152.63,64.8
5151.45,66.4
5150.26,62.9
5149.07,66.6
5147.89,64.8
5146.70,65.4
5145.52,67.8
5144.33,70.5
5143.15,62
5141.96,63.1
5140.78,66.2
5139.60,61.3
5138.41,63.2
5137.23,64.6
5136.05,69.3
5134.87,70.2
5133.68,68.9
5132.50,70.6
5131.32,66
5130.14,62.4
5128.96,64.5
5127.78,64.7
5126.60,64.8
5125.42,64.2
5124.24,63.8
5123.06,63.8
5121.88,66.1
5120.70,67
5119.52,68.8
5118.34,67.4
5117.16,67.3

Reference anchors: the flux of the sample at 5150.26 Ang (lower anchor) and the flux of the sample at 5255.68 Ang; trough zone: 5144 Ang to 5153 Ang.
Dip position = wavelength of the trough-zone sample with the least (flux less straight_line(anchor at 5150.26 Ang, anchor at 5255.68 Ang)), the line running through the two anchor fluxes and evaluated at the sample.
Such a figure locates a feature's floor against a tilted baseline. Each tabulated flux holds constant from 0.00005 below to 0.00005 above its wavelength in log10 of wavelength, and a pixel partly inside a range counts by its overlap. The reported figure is 5150.26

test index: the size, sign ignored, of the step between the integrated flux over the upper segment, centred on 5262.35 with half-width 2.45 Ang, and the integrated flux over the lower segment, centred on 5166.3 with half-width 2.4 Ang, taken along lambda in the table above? 57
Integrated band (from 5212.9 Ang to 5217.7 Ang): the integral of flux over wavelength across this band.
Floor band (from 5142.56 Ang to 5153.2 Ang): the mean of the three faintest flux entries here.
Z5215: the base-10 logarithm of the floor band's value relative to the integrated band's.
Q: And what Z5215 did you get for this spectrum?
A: -0.7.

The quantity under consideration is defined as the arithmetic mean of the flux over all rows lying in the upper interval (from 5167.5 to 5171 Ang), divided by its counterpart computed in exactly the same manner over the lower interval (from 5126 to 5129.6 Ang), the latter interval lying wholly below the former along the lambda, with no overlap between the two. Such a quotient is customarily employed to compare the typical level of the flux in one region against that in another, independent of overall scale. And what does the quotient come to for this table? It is 0.86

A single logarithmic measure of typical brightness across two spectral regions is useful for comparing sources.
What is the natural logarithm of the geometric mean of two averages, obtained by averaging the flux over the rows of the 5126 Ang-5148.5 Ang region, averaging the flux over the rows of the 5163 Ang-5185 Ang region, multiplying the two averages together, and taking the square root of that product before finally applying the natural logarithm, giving 4.09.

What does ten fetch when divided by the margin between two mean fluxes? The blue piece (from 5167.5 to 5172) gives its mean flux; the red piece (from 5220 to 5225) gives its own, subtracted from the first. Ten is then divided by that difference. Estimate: -0.6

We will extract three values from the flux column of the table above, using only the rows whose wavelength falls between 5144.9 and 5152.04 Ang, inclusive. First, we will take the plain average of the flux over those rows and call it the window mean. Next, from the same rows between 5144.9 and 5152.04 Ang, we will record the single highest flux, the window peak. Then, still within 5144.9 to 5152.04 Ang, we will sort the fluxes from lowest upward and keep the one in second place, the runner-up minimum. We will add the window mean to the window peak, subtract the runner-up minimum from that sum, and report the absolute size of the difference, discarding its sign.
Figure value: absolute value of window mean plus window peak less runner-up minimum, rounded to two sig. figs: 69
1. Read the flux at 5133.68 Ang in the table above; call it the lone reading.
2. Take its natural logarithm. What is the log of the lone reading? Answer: 4.23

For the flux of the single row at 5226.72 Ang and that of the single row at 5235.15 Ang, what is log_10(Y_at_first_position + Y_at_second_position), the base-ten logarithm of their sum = 2.05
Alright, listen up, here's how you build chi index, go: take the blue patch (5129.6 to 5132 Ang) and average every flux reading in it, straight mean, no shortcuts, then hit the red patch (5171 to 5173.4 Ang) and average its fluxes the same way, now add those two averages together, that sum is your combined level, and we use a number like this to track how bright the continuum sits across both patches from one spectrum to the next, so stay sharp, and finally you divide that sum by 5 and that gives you 21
